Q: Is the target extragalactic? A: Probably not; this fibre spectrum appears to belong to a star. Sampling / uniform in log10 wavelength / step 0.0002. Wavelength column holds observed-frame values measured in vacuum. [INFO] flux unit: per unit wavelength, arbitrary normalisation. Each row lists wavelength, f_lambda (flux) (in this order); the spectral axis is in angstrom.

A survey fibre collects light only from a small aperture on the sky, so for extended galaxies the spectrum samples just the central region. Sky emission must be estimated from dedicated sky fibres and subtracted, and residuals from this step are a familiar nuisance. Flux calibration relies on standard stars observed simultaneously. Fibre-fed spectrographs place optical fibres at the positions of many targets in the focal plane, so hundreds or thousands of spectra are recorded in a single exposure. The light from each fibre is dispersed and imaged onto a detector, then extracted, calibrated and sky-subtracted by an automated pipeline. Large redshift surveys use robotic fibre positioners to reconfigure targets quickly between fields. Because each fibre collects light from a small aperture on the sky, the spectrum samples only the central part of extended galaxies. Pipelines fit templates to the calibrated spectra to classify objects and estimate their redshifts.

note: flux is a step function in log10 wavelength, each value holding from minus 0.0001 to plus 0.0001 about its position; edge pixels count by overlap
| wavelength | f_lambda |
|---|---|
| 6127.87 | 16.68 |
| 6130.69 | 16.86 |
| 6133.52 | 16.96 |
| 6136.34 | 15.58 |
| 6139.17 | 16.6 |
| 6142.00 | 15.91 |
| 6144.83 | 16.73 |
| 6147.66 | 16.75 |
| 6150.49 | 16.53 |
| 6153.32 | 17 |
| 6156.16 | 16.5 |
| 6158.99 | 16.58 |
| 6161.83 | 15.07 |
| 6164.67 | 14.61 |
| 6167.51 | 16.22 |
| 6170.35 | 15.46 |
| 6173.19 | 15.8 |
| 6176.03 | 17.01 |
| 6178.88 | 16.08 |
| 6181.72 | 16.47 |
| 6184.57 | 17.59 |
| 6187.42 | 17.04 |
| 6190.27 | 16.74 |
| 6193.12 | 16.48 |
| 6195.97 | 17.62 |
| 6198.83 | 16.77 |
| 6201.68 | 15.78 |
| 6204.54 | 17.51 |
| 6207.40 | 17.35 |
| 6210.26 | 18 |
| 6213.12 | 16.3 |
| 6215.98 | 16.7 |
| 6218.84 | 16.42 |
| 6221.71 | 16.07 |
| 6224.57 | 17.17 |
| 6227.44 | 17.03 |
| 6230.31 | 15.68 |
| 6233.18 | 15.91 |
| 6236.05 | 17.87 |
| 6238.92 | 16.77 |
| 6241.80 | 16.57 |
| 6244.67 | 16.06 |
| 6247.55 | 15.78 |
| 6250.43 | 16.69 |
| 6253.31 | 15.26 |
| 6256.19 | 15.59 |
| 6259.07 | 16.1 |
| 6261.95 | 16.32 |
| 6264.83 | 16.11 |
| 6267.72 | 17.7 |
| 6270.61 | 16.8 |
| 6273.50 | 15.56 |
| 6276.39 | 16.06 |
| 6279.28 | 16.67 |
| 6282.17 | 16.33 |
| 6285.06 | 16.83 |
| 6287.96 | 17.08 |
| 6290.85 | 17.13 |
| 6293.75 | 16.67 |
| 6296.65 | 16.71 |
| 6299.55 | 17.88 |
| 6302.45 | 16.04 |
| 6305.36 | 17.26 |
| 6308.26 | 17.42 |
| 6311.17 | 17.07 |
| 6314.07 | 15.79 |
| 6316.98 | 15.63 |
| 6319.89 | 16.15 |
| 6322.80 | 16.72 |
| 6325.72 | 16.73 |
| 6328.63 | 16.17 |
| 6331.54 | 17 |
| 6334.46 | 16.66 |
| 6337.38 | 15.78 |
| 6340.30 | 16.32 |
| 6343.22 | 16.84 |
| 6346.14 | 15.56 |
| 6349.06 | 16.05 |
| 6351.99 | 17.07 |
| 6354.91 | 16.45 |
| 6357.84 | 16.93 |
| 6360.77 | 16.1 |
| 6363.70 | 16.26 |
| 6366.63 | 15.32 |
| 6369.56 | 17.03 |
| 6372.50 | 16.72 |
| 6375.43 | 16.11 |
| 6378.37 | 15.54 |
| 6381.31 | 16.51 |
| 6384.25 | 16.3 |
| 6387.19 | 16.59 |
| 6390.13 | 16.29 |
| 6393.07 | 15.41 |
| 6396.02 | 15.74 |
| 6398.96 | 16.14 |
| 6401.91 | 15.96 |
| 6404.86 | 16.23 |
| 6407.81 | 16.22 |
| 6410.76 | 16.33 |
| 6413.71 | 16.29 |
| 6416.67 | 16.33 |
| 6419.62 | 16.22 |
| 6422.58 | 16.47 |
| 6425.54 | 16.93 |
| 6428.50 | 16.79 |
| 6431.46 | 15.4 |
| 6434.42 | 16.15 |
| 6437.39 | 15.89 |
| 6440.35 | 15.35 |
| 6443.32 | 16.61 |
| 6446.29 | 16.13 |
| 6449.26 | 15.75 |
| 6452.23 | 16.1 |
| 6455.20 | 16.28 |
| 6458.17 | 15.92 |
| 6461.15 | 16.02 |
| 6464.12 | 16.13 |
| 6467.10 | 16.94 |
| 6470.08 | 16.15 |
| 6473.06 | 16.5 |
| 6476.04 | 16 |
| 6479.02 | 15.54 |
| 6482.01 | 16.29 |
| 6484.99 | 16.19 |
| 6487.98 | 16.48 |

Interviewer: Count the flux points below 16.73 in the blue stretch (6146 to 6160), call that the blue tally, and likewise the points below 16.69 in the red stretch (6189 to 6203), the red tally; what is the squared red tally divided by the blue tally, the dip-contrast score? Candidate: 1.3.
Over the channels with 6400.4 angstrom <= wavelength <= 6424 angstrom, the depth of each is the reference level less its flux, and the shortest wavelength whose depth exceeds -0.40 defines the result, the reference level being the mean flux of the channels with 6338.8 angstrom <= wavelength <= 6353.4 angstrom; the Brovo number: 6401.91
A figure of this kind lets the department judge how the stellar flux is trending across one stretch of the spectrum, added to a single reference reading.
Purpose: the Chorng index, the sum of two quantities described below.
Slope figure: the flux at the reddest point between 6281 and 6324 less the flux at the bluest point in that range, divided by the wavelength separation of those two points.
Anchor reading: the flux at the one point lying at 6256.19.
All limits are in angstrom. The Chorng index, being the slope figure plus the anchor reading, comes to 15.60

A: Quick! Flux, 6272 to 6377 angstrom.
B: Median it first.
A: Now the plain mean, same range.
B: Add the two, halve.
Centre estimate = 16.6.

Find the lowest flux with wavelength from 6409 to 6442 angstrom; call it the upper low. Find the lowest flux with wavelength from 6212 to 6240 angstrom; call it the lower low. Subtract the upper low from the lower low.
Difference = 0.33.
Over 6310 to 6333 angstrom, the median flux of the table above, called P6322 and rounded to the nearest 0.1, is 16.4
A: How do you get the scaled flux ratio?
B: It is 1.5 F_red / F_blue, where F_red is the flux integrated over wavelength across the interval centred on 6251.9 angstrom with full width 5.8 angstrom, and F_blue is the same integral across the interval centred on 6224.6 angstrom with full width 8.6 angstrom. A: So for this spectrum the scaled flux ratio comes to 1.0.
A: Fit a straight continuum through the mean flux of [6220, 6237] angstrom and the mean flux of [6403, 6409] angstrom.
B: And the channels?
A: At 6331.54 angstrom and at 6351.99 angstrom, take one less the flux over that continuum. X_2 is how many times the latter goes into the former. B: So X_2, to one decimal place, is 0.8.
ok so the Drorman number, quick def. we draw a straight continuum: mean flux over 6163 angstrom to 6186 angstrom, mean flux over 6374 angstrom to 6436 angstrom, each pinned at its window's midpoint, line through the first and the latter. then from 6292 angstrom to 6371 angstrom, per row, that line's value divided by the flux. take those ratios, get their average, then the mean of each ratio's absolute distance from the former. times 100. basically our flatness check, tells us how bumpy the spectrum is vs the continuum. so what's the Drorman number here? 3.07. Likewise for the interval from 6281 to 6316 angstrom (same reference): 2.61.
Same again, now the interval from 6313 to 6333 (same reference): 2.61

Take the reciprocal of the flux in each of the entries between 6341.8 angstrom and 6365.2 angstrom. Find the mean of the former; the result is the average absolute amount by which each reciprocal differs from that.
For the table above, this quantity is 0.0015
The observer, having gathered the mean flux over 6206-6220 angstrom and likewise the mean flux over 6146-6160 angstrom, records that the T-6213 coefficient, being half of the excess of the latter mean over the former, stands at -0.1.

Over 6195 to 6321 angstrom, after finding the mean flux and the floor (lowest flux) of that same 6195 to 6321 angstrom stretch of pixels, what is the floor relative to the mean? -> 0.920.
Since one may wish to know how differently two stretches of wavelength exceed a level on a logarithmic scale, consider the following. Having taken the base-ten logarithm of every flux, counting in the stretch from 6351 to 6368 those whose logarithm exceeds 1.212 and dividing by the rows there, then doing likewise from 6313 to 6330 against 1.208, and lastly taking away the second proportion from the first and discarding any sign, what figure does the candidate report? 0.17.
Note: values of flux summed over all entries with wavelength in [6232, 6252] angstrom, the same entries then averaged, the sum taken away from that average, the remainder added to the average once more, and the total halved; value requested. -41.3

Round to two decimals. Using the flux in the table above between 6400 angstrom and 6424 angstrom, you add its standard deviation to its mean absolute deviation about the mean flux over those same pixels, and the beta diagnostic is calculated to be 0.24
